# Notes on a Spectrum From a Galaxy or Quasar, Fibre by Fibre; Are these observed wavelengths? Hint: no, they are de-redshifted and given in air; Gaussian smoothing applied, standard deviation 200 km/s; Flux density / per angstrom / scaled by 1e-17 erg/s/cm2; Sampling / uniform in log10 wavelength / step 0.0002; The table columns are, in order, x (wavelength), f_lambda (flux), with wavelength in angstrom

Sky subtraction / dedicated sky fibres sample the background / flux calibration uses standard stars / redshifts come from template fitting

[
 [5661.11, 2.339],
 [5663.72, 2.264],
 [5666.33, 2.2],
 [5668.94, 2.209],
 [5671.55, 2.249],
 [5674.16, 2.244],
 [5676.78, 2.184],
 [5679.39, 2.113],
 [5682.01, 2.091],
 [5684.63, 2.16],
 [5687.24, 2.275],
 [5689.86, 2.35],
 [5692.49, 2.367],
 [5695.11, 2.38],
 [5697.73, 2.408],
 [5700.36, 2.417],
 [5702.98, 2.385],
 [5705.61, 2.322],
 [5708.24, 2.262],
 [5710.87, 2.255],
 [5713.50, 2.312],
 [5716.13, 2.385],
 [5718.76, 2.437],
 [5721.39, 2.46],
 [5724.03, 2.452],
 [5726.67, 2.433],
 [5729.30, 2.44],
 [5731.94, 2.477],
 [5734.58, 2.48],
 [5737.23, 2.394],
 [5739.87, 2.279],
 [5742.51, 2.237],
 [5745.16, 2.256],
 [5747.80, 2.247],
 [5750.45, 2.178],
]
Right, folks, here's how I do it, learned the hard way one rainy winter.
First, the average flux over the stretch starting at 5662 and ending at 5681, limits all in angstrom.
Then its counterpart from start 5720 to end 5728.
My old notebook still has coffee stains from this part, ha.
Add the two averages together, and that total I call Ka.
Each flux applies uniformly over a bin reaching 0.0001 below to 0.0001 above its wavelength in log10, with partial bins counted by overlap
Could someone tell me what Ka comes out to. 4.66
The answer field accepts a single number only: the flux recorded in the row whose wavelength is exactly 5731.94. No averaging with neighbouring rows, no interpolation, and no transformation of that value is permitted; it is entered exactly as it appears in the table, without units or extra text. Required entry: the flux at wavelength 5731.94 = 2.477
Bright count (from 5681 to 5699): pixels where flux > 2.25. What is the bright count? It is 5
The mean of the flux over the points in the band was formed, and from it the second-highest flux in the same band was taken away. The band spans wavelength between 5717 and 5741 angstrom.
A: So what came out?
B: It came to -0.049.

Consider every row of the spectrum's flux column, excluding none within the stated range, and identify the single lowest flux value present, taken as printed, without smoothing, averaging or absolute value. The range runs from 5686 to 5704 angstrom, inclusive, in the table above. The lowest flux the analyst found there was 2.275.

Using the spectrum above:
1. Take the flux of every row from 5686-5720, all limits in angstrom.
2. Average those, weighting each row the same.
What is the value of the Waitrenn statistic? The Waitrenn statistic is 2.35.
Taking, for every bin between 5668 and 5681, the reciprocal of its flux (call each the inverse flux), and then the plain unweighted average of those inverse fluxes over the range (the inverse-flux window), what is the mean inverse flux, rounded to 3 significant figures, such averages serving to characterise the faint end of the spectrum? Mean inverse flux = 0.455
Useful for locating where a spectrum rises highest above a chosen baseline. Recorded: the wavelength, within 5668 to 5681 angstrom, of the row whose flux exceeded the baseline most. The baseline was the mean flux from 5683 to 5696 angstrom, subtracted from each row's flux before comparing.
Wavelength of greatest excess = 5671.55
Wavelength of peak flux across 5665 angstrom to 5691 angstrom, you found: 5689.86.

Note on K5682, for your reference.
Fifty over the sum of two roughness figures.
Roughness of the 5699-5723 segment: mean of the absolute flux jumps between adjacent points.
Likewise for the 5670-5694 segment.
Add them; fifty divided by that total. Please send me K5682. 499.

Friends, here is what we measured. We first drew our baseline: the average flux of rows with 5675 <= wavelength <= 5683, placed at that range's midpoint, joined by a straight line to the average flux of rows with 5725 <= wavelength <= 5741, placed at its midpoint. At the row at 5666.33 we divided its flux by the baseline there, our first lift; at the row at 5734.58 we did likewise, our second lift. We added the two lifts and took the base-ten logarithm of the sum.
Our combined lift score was 0.32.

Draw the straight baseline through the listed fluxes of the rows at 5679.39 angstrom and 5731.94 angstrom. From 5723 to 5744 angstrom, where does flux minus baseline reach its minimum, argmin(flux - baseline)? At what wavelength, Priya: 5742.51 angstrom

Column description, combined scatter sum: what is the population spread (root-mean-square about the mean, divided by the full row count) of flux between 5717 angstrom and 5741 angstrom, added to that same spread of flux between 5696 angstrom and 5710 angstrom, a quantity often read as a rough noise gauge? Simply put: 0.12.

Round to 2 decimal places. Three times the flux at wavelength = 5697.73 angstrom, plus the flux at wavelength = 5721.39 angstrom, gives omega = 9.68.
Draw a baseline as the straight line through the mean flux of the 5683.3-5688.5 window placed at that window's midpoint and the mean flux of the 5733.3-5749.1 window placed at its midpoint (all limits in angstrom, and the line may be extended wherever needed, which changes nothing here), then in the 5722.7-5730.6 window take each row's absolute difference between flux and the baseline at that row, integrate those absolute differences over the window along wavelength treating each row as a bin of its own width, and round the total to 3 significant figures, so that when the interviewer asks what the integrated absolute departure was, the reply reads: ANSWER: 1.20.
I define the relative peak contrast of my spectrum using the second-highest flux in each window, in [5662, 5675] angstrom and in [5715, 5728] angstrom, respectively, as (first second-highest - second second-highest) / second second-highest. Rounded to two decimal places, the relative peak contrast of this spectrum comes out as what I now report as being -0.08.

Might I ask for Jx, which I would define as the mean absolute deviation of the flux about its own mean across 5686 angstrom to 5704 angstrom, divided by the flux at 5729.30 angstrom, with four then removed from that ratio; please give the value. -3.99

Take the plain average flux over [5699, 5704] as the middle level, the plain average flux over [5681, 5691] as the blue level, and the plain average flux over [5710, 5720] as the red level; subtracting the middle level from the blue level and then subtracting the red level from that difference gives -2.53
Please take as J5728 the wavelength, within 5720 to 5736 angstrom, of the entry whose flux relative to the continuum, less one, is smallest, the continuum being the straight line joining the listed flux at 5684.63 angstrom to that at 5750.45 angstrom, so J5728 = 5726.67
